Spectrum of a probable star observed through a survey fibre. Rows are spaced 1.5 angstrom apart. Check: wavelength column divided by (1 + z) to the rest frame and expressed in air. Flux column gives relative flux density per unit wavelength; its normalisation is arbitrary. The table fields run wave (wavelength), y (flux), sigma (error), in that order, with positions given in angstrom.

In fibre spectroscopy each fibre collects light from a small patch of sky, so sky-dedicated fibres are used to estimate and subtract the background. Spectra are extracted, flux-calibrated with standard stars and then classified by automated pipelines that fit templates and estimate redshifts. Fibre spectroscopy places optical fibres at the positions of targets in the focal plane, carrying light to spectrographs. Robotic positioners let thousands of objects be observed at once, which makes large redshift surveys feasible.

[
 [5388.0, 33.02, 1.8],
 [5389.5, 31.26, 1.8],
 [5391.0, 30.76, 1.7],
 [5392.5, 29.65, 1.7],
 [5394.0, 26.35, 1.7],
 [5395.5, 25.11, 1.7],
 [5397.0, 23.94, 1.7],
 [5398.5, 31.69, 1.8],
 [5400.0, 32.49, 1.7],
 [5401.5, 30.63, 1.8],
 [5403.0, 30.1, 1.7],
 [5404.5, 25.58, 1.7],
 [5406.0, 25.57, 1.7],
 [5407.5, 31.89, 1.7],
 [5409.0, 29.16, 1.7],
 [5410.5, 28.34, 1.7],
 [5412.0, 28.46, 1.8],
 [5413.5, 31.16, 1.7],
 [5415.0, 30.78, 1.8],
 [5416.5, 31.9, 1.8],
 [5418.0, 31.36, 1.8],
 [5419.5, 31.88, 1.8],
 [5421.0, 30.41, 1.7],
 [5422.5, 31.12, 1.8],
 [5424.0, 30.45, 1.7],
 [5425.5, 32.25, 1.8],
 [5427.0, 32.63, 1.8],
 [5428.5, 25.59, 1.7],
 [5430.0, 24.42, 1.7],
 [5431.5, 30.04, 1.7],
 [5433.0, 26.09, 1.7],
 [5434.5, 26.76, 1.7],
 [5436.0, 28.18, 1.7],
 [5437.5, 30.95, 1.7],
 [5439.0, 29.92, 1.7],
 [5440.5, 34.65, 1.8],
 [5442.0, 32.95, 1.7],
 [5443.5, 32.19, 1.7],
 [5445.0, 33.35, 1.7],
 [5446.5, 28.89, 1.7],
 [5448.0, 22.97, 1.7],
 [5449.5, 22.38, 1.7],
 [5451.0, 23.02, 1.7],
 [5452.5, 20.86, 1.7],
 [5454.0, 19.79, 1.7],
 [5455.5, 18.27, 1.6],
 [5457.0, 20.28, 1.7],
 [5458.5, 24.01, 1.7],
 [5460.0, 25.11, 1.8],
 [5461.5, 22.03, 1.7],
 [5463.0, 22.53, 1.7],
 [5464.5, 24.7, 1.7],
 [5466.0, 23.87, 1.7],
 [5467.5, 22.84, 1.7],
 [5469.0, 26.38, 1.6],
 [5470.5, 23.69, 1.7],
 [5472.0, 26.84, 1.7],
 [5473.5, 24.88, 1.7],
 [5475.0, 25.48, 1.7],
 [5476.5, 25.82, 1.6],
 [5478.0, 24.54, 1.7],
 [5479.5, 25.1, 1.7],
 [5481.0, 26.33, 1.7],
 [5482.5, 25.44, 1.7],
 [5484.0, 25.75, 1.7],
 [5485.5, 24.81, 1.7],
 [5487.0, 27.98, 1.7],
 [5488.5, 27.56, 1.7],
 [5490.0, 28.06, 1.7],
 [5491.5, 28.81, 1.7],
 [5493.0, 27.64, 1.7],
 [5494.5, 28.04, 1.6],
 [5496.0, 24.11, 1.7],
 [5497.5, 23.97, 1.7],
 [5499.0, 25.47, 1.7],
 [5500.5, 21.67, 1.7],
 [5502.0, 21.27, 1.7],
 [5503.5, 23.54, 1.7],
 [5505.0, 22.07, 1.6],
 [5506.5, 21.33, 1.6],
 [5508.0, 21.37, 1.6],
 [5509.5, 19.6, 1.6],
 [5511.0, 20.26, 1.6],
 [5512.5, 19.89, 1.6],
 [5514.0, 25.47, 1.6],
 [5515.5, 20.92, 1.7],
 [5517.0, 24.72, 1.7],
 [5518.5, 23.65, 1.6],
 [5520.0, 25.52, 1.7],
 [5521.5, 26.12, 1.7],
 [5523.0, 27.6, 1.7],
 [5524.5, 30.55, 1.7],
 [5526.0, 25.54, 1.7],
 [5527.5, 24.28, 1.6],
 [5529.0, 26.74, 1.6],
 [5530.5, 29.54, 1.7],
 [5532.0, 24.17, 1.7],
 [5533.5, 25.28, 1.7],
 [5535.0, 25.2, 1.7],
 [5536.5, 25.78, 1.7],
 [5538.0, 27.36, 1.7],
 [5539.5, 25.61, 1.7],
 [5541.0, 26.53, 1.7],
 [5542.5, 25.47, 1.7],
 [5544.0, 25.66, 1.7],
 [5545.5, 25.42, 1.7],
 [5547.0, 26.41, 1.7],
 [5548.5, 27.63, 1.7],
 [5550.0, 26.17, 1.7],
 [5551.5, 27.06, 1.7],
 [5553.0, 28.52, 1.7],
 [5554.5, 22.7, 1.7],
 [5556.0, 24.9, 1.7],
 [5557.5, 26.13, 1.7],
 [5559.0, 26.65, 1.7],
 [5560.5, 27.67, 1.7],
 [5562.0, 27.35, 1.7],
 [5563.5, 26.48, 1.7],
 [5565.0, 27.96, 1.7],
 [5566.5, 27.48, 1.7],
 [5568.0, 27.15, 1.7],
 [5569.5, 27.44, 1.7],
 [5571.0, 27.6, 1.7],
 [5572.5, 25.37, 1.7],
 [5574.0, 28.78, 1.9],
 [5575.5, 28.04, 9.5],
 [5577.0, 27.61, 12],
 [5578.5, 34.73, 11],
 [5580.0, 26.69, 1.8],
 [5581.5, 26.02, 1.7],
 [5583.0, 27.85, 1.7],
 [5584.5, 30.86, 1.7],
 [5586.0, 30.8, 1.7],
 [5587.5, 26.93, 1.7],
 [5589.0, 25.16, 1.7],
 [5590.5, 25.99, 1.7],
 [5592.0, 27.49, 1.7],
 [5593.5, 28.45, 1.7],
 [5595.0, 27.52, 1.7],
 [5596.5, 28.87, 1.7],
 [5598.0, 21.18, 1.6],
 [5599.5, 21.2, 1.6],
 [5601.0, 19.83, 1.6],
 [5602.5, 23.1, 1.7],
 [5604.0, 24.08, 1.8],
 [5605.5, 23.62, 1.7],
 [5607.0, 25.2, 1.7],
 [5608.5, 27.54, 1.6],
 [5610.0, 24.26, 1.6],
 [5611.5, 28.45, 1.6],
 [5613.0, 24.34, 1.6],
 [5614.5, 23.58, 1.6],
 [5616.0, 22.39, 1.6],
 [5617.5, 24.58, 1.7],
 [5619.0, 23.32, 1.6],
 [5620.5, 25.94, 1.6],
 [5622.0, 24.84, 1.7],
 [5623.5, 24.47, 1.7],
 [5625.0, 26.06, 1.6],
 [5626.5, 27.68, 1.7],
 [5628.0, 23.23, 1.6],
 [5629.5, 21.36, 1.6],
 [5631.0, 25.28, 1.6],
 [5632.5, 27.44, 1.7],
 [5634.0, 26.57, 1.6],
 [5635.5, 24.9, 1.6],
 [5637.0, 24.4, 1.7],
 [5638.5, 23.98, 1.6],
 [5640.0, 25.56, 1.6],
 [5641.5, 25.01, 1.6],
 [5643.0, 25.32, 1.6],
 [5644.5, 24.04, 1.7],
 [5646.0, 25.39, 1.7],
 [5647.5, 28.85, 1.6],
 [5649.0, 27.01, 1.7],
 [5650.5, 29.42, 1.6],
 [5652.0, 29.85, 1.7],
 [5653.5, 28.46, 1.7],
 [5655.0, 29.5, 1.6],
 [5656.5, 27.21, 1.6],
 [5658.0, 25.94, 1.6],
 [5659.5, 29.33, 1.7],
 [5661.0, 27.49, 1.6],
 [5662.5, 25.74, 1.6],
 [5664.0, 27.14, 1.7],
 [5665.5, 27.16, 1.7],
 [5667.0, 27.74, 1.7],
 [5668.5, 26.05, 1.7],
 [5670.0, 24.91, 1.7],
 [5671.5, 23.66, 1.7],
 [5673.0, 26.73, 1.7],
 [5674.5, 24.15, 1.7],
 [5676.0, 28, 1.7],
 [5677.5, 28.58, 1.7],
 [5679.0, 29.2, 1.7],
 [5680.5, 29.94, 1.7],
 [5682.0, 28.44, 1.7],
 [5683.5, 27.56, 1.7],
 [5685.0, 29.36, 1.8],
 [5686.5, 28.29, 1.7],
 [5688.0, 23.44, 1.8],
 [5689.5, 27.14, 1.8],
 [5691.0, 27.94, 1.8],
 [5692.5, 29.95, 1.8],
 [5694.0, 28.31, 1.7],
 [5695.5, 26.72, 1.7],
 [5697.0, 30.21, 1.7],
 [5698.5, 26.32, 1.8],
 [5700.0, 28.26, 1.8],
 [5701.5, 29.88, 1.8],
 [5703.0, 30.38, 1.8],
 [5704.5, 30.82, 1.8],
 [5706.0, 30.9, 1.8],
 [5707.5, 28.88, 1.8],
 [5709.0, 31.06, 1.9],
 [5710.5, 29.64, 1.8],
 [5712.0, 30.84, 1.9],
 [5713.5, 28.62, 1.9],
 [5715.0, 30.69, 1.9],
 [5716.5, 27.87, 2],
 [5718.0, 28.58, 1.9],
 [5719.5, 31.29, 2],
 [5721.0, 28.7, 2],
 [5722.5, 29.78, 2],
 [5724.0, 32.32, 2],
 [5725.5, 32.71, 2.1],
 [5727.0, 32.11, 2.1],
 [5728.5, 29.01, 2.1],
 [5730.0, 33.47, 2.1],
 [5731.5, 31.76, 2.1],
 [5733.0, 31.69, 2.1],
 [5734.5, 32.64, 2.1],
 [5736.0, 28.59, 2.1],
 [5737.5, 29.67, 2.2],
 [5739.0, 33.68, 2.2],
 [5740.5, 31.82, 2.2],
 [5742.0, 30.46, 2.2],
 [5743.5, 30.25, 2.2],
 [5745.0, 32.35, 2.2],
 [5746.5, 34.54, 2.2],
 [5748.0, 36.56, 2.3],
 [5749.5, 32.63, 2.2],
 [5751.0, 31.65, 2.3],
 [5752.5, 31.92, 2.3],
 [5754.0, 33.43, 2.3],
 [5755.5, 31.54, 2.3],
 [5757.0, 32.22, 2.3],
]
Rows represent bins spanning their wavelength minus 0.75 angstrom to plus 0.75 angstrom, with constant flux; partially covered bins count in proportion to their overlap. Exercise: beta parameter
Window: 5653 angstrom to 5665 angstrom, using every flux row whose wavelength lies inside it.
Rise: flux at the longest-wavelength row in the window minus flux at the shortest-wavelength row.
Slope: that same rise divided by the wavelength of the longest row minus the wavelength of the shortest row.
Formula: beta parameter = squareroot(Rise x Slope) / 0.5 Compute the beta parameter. 0.8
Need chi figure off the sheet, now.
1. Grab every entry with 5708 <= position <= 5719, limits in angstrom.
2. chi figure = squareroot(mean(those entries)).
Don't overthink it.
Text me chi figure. 5.4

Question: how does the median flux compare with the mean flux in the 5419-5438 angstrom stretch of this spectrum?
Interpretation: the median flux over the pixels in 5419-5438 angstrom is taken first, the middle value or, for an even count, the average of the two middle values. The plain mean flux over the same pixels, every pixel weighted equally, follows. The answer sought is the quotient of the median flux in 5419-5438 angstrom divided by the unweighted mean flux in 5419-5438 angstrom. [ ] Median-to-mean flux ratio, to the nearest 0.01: 1.04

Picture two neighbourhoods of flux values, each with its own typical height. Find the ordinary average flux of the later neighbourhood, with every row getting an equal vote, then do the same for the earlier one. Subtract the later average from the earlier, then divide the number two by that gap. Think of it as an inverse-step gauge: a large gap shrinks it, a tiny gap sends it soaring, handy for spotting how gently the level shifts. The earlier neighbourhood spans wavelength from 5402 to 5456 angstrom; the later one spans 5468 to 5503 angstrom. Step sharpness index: 0.7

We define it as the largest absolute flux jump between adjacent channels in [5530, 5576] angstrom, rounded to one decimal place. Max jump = 5.8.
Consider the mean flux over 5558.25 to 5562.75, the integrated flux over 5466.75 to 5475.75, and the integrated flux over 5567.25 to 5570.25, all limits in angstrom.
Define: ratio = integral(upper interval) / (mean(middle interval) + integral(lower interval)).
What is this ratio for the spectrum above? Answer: 0.3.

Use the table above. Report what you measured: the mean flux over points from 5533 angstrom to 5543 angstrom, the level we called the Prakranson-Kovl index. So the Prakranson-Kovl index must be 25.9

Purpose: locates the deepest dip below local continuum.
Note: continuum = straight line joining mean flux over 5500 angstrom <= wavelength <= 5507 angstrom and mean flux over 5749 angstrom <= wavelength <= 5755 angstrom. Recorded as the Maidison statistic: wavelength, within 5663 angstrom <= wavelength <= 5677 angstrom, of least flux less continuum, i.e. 5671.5 angstrom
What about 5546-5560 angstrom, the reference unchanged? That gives 5554.5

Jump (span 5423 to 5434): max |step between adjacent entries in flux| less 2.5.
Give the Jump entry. 4.5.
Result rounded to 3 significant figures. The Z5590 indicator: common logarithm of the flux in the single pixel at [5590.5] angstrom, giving 1.41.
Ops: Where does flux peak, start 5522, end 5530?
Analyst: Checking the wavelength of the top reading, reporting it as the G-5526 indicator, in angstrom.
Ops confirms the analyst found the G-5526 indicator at 5524.5 angstrom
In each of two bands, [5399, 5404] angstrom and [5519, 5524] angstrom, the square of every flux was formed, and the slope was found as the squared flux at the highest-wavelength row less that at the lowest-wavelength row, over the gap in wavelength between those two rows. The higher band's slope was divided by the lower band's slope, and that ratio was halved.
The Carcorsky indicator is -0.37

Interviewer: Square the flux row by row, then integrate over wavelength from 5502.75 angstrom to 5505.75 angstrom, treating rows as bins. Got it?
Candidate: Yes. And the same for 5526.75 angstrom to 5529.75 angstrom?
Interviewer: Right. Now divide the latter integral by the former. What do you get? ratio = 1.25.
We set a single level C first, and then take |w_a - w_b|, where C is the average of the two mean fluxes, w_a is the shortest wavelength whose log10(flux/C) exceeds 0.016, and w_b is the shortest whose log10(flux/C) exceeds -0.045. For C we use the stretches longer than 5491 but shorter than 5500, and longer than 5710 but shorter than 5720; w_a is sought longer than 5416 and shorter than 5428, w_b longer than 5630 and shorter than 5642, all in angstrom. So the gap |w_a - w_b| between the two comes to 214.5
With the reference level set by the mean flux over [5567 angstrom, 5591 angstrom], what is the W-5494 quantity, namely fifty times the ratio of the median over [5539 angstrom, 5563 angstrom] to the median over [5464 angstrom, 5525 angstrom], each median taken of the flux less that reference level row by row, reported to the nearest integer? 27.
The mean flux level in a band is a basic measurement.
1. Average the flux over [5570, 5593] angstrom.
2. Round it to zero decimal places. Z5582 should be 28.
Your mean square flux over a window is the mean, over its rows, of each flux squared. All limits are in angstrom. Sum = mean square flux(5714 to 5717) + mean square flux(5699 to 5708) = 1751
